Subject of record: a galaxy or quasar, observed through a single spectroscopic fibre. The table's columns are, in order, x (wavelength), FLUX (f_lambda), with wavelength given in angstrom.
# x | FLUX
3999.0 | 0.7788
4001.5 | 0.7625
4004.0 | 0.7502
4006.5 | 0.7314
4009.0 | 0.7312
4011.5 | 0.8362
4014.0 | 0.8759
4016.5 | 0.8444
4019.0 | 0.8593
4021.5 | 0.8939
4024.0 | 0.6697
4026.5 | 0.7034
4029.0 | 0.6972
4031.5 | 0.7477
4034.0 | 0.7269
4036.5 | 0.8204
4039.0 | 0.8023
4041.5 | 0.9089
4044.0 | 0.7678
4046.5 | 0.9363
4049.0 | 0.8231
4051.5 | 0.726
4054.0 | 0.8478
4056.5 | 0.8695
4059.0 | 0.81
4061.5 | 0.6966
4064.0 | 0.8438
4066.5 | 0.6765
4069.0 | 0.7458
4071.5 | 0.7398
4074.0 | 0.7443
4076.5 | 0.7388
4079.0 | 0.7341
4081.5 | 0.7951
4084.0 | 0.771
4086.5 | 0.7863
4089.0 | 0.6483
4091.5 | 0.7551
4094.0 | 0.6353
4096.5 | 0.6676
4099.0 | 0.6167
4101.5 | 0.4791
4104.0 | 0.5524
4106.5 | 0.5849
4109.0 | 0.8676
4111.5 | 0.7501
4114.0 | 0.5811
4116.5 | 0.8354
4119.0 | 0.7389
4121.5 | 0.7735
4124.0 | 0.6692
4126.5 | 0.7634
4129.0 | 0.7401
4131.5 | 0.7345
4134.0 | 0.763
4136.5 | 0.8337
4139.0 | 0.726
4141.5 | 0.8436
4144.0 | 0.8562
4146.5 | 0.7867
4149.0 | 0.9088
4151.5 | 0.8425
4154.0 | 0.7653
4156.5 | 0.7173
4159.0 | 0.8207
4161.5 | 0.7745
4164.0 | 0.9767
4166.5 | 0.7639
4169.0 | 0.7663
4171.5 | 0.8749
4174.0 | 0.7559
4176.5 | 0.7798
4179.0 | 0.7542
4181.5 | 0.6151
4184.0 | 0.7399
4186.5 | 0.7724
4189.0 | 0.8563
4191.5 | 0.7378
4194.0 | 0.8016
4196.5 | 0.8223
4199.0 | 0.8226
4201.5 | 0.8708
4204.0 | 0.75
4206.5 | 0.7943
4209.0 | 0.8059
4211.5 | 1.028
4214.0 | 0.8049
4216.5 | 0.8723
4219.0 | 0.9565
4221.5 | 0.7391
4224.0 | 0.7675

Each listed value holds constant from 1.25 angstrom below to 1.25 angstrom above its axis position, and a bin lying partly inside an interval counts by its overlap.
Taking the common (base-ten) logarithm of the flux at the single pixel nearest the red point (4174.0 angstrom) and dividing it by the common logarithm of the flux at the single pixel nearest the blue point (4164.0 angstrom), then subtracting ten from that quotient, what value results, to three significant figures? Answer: 1.87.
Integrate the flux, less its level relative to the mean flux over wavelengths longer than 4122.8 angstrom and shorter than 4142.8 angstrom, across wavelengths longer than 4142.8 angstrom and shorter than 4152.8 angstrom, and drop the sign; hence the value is 0.9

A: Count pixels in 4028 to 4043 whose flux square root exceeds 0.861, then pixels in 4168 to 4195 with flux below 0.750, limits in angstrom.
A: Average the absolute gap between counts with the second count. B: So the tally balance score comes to 2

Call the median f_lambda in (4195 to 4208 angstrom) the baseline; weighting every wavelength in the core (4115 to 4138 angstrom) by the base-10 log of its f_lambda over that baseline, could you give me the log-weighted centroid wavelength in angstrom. 4126.2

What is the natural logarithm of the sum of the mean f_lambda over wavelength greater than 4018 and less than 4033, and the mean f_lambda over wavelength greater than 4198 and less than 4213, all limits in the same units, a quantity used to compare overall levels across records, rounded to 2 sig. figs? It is 0.47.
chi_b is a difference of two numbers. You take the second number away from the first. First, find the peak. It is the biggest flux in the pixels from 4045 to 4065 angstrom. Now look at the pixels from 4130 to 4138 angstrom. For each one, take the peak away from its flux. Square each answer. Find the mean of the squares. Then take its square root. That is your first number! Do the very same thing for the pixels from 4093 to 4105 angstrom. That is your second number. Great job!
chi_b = -0.188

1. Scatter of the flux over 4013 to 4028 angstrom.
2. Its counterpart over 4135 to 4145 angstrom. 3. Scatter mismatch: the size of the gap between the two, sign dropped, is 0.036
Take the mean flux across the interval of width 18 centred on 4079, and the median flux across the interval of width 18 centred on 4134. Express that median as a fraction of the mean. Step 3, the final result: 1.01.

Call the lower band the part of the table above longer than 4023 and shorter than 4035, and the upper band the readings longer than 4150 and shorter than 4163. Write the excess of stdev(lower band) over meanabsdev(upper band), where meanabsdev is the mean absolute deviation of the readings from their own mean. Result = -0.01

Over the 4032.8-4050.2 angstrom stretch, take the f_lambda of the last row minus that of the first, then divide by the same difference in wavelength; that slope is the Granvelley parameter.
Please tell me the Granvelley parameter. 0.006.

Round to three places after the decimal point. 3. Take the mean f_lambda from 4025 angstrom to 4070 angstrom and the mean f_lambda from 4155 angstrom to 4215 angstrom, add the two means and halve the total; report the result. 0.793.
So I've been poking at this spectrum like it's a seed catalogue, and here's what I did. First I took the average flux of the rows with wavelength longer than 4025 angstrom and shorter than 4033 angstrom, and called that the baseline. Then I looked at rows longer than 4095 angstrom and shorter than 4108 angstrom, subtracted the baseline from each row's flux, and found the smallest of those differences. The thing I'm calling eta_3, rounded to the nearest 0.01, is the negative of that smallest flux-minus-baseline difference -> 0.24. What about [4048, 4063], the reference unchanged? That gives 0.02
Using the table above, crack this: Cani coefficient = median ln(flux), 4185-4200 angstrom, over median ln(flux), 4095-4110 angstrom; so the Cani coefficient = 0.41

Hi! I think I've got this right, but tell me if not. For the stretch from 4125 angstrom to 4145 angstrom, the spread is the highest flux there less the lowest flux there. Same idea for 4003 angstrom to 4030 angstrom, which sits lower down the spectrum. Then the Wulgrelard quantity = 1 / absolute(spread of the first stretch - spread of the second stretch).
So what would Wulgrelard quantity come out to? 11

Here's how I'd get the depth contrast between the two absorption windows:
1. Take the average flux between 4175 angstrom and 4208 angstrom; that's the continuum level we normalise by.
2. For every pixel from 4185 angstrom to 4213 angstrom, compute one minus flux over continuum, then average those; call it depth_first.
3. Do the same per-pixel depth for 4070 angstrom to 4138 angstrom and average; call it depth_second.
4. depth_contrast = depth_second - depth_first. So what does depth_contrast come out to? 0.14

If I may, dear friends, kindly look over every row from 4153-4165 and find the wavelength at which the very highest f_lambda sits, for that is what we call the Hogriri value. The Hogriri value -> 4164.0 angstrom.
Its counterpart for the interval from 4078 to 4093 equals 4081.5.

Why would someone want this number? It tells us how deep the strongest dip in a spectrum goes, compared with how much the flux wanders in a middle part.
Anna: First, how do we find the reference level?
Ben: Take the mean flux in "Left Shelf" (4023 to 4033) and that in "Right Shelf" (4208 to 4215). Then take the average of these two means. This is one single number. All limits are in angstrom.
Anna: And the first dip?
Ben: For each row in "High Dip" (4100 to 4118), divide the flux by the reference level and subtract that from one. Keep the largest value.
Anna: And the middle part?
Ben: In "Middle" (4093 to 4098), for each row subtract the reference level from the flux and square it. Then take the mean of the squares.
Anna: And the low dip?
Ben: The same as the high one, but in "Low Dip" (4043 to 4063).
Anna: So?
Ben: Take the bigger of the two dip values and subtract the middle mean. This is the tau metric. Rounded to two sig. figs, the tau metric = 0.38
